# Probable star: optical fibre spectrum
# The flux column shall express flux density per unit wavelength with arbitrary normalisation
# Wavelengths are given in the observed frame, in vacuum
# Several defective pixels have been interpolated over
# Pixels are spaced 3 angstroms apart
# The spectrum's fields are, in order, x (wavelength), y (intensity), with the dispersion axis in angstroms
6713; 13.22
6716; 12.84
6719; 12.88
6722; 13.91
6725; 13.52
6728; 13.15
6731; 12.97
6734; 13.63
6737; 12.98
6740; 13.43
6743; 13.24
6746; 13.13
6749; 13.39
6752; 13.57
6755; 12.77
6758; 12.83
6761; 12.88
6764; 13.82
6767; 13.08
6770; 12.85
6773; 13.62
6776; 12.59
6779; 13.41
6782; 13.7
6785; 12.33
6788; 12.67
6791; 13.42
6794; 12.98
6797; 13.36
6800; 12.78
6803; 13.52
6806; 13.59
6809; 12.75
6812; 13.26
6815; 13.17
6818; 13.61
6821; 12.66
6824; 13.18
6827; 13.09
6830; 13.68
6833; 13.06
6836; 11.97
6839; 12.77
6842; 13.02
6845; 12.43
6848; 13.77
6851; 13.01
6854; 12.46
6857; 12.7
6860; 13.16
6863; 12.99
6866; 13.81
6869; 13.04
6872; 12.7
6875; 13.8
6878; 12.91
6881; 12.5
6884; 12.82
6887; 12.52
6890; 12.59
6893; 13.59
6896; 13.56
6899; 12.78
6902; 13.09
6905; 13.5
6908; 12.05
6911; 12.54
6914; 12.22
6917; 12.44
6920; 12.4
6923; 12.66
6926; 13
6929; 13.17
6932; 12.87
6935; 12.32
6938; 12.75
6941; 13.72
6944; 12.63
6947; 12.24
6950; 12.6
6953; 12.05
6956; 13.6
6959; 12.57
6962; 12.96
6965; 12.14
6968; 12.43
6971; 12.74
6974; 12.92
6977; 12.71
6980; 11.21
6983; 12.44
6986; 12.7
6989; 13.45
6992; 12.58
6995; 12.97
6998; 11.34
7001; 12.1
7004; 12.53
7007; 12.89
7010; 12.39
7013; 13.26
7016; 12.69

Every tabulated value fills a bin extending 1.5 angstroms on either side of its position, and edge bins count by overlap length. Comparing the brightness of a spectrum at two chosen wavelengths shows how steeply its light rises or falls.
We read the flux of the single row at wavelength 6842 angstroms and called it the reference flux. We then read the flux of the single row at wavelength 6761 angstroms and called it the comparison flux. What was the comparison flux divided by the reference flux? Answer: 0.99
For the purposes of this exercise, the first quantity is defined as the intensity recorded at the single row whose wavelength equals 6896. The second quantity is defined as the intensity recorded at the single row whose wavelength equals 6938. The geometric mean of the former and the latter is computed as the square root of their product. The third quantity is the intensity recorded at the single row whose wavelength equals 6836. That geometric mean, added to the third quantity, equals 25.1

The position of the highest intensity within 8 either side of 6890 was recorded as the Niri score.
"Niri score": 6893 angstroms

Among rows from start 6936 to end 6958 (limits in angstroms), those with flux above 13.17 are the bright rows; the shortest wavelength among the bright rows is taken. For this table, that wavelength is 6941 angstroms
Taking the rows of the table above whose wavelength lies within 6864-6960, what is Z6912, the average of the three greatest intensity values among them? 13.8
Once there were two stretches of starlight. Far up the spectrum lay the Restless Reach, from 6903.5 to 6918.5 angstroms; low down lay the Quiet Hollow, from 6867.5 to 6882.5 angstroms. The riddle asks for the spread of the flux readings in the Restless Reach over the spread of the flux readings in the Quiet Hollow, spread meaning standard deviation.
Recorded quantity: 1.13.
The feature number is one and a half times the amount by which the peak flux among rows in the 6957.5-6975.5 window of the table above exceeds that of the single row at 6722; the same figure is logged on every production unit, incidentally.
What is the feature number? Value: -1.4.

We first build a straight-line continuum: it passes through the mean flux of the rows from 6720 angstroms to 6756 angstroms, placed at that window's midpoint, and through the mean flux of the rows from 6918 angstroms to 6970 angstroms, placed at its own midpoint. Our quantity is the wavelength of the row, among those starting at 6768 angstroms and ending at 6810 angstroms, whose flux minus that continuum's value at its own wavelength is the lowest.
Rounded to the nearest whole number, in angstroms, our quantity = 6785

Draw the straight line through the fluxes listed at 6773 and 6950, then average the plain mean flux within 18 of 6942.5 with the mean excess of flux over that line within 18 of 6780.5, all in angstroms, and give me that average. 6.18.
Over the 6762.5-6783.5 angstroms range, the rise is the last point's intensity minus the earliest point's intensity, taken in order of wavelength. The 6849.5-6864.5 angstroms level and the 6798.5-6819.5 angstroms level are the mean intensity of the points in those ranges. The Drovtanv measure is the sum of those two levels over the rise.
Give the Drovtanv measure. -218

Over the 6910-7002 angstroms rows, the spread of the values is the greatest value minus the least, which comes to 2.5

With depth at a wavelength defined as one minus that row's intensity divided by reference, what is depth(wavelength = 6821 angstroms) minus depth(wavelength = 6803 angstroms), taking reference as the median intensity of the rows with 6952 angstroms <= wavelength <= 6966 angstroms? 0.068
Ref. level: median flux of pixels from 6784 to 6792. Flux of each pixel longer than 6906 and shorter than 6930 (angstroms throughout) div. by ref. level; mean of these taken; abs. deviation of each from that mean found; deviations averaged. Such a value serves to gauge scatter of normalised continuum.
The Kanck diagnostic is 0.023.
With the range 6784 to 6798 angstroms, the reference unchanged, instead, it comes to 0.029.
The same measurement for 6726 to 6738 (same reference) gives 0.018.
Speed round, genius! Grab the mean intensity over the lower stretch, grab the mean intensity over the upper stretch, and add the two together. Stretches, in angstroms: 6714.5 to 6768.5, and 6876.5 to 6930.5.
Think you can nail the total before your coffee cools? 26.0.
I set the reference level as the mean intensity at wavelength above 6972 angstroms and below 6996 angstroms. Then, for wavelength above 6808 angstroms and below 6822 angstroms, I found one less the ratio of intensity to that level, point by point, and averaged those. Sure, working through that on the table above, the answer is -0.04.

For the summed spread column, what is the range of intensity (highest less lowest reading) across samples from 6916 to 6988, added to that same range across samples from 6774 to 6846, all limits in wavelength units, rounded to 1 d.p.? 4.2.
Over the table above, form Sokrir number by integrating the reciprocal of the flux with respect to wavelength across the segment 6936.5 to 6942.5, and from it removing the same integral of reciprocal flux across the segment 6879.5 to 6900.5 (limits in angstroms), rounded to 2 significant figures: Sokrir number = -1.2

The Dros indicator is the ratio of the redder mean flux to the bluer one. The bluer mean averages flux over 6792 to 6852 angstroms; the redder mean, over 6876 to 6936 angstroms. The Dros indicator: 0.977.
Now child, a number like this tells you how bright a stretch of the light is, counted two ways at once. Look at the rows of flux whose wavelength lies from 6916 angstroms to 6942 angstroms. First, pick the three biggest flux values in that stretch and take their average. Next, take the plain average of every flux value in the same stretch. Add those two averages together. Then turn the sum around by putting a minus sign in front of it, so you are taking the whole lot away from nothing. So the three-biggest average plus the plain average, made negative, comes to -26.1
